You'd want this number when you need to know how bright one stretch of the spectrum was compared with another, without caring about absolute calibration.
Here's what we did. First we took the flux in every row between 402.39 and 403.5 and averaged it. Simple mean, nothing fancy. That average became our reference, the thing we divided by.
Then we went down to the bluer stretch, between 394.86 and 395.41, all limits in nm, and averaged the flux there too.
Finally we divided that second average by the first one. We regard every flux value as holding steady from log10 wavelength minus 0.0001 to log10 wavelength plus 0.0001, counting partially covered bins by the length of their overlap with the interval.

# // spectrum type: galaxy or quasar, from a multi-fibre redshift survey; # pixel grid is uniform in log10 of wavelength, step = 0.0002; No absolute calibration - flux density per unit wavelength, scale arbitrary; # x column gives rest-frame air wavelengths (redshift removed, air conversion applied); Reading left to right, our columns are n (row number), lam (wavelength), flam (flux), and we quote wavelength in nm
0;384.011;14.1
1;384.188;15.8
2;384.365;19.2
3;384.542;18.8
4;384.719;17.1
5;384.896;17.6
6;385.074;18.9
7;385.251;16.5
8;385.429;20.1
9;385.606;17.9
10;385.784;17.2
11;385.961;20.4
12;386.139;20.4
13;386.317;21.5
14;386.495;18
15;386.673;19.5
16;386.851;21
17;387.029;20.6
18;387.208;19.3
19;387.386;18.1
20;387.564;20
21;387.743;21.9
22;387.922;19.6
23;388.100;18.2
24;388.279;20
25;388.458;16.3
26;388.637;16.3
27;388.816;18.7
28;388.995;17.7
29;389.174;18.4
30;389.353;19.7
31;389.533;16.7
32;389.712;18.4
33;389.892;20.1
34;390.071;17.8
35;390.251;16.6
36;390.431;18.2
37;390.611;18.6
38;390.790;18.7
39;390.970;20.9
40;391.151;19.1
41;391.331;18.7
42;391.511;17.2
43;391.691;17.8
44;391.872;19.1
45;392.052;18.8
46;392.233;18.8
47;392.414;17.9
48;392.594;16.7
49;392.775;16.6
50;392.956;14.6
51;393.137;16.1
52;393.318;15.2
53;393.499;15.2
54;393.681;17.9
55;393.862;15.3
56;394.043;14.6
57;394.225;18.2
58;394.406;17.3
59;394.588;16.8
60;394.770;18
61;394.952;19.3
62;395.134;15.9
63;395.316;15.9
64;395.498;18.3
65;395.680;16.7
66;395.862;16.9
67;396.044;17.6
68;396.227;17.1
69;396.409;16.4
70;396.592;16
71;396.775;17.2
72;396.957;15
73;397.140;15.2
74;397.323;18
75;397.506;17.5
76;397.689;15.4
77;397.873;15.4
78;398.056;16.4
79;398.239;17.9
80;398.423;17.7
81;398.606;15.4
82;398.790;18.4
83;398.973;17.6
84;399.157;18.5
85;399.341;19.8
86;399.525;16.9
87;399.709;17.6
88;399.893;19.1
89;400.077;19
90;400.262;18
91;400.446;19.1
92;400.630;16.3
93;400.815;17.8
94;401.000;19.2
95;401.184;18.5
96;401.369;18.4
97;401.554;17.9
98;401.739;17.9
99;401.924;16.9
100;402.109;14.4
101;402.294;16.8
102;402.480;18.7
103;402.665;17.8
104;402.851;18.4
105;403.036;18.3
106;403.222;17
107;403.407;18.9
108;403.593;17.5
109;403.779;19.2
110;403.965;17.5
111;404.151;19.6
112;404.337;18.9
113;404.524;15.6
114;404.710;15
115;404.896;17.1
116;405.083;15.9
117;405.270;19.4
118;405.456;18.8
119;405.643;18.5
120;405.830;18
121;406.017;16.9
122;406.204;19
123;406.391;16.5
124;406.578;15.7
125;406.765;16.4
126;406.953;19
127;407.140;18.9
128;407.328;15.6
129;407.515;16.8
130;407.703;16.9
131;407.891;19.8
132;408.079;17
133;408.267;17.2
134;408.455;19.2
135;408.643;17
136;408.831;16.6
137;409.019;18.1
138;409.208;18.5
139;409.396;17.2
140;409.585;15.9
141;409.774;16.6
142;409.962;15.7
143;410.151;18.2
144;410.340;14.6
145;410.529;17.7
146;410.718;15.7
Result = 0.94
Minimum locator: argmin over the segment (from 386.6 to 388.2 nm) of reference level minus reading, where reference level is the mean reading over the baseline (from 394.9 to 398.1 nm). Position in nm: 387.743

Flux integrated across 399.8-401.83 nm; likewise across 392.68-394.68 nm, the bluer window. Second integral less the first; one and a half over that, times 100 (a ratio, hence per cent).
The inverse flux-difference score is -31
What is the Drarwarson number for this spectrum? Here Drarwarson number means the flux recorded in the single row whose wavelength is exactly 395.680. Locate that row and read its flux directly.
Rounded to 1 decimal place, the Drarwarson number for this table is 16.7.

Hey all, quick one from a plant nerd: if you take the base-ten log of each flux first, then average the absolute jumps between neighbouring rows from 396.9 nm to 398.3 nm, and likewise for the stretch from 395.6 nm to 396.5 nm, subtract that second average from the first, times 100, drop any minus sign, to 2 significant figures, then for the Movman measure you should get 1.7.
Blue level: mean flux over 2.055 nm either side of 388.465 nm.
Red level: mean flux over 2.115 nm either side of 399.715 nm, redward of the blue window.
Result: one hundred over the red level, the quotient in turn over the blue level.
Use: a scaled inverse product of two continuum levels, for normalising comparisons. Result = 0.301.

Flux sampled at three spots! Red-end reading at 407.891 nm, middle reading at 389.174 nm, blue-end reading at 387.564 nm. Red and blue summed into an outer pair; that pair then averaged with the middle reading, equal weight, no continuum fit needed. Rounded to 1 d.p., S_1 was 29.1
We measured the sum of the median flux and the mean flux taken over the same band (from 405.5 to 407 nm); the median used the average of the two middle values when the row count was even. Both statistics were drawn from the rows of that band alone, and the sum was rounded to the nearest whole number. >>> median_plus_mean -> 35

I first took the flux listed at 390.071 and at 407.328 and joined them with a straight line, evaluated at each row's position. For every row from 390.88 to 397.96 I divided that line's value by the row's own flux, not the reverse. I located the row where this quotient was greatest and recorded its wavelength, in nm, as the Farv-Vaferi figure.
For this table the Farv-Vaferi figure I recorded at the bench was 392.956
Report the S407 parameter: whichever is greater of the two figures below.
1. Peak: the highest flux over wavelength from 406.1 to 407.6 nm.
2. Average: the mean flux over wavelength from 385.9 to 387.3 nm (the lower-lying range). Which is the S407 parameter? 20.1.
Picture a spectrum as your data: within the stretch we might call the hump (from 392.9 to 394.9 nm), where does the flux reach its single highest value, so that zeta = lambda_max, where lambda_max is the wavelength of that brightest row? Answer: 394.225 nm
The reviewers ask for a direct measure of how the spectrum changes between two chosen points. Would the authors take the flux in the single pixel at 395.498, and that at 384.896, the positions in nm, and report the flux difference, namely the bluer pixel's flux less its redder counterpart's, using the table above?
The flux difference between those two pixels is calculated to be -0.7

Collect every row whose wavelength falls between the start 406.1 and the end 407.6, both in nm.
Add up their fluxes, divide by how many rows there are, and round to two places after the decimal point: 17.24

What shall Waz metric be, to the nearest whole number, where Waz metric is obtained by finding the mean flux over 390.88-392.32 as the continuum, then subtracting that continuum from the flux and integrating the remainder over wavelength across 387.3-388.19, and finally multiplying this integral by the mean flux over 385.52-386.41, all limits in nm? 13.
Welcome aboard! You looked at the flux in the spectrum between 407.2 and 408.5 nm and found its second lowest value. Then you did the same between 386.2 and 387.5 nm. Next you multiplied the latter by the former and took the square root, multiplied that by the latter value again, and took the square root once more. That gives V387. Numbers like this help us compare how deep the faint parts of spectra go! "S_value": 17.8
